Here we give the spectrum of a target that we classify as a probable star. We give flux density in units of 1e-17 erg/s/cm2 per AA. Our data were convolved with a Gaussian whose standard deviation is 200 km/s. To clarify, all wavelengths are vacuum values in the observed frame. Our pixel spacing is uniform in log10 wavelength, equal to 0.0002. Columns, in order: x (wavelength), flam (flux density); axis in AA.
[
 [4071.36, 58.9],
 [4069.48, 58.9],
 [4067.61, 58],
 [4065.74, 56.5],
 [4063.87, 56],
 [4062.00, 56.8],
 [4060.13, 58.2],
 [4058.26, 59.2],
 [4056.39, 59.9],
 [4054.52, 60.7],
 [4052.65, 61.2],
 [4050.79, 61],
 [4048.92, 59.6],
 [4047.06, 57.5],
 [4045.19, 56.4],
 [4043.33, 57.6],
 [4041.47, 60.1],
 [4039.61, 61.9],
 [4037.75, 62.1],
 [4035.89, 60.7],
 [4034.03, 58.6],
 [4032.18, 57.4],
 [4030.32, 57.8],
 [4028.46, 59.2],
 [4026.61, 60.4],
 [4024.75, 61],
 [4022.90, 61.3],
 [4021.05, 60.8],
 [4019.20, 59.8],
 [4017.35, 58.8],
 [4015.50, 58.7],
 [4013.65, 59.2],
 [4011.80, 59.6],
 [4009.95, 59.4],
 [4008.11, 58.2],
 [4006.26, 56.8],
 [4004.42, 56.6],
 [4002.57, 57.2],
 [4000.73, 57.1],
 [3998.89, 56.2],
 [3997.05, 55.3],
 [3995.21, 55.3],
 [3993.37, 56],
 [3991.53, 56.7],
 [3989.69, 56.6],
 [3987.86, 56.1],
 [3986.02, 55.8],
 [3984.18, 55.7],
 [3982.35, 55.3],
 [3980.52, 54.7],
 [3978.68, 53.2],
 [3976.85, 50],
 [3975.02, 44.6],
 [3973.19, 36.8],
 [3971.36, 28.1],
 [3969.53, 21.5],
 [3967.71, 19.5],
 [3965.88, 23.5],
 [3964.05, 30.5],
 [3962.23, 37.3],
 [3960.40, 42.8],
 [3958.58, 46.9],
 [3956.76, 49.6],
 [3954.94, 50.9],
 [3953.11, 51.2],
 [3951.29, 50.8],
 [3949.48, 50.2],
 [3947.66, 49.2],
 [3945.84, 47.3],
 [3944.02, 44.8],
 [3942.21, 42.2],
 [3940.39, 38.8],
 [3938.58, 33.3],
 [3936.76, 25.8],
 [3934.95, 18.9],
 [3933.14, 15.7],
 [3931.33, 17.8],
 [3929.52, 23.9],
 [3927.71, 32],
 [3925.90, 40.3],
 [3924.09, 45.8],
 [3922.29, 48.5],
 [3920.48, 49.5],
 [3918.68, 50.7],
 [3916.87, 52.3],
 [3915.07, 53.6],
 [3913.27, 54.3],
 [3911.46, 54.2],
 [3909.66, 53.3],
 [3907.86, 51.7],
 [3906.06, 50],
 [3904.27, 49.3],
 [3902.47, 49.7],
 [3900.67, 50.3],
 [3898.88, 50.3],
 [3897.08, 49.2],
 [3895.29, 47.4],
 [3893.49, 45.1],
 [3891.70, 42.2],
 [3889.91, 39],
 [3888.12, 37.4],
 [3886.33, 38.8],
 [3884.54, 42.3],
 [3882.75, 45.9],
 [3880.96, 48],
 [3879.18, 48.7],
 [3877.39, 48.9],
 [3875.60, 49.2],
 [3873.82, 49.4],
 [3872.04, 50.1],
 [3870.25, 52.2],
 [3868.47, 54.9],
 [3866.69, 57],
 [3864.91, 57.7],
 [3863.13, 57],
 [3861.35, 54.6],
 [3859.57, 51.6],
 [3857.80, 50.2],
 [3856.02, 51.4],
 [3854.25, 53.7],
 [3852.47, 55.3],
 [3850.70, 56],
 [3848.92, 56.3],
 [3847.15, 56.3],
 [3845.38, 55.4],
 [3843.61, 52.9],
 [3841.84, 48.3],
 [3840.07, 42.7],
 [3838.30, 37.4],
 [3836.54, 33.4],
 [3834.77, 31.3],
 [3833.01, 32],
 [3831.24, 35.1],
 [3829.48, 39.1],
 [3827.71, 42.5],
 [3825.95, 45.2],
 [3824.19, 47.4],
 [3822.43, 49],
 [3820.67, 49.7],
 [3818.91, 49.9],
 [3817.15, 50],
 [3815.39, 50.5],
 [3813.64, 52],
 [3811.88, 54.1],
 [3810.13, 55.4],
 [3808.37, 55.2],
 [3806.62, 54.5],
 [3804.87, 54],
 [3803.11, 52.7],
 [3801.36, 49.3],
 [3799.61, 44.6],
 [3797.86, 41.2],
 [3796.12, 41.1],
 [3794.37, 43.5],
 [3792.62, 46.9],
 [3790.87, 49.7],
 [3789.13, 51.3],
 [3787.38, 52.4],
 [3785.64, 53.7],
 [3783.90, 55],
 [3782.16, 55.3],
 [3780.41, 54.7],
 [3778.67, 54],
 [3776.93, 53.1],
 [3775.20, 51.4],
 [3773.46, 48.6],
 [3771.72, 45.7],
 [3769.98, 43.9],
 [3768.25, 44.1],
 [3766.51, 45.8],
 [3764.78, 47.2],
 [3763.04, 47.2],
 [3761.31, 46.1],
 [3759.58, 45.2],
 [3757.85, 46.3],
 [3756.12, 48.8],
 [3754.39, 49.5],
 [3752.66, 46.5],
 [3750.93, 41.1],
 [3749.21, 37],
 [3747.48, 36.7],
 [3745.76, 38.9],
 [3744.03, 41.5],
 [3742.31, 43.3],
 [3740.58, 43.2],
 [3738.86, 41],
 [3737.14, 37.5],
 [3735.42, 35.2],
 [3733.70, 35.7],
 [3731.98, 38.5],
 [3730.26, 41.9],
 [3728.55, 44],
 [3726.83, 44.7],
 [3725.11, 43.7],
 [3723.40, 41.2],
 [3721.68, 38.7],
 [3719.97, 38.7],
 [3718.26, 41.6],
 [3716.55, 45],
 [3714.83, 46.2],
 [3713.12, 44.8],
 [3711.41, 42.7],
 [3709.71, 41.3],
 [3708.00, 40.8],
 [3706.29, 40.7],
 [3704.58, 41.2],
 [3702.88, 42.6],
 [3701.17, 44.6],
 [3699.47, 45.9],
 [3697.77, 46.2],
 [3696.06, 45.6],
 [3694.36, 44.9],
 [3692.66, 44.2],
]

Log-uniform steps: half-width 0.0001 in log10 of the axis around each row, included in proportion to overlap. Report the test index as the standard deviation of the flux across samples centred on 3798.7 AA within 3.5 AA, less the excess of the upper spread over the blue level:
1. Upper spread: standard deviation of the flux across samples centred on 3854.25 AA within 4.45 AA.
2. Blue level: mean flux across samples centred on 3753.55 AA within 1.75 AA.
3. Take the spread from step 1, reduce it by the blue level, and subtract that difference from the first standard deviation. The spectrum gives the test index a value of 49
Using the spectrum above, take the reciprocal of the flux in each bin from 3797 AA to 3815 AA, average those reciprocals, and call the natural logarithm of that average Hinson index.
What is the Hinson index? -3.93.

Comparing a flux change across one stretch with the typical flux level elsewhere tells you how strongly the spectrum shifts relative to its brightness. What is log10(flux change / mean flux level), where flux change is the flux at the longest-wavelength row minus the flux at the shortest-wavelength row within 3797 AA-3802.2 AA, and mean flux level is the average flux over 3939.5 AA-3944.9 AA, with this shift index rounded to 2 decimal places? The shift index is -0.71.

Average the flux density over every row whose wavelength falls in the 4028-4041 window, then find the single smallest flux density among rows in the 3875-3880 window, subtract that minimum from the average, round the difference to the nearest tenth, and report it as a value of 11.0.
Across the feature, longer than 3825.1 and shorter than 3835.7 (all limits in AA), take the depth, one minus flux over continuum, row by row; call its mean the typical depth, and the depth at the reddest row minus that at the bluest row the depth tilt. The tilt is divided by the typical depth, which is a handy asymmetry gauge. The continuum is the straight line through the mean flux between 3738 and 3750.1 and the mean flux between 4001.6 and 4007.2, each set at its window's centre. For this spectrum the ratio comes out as 2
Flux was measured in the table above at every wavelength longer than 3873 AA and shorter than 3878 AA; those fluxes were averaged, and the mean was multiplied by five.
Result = 246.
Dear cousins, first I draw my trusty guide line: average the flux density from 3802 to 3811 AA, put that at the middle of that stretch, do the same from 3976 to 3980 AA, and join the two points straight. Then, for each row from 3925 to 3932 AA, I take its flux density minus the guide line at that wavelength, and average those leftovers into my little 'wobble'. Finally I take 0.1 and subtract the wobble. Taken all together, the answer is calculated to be 24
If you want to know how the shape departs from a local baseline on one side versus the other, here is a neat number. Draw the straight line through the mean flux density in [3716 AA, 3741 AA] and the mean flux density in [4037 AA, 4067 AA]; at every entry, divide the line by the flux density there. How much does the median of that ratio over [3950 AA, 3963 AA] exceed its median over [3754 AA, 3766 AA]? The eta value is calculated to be 0.18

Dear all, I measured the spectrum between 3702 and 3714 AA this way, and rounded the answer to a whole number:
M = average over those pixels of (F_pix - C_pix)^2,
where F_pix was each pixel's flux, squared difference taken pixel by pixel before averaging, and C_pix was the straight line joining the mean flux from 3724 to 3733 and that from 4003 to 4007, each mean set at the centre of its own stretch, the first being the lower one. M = 2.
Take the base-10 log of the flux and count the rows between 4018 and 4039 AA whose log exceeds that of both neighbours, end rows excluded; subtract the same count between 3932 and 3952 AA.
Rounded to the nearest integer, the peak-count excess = 1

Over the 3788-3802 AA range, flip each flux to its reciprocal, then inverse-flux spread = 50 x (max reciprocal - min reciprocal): 0.24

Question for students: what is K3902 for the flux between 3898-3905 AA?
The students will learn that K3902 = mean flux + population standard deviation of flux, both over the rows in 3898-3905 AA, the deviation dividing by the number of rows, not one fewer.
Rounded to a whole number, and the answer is 50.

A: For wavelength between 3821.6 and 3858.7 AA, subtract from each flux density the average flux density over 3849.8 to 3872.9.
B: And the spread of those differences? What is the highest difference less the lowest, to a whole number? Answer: 25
